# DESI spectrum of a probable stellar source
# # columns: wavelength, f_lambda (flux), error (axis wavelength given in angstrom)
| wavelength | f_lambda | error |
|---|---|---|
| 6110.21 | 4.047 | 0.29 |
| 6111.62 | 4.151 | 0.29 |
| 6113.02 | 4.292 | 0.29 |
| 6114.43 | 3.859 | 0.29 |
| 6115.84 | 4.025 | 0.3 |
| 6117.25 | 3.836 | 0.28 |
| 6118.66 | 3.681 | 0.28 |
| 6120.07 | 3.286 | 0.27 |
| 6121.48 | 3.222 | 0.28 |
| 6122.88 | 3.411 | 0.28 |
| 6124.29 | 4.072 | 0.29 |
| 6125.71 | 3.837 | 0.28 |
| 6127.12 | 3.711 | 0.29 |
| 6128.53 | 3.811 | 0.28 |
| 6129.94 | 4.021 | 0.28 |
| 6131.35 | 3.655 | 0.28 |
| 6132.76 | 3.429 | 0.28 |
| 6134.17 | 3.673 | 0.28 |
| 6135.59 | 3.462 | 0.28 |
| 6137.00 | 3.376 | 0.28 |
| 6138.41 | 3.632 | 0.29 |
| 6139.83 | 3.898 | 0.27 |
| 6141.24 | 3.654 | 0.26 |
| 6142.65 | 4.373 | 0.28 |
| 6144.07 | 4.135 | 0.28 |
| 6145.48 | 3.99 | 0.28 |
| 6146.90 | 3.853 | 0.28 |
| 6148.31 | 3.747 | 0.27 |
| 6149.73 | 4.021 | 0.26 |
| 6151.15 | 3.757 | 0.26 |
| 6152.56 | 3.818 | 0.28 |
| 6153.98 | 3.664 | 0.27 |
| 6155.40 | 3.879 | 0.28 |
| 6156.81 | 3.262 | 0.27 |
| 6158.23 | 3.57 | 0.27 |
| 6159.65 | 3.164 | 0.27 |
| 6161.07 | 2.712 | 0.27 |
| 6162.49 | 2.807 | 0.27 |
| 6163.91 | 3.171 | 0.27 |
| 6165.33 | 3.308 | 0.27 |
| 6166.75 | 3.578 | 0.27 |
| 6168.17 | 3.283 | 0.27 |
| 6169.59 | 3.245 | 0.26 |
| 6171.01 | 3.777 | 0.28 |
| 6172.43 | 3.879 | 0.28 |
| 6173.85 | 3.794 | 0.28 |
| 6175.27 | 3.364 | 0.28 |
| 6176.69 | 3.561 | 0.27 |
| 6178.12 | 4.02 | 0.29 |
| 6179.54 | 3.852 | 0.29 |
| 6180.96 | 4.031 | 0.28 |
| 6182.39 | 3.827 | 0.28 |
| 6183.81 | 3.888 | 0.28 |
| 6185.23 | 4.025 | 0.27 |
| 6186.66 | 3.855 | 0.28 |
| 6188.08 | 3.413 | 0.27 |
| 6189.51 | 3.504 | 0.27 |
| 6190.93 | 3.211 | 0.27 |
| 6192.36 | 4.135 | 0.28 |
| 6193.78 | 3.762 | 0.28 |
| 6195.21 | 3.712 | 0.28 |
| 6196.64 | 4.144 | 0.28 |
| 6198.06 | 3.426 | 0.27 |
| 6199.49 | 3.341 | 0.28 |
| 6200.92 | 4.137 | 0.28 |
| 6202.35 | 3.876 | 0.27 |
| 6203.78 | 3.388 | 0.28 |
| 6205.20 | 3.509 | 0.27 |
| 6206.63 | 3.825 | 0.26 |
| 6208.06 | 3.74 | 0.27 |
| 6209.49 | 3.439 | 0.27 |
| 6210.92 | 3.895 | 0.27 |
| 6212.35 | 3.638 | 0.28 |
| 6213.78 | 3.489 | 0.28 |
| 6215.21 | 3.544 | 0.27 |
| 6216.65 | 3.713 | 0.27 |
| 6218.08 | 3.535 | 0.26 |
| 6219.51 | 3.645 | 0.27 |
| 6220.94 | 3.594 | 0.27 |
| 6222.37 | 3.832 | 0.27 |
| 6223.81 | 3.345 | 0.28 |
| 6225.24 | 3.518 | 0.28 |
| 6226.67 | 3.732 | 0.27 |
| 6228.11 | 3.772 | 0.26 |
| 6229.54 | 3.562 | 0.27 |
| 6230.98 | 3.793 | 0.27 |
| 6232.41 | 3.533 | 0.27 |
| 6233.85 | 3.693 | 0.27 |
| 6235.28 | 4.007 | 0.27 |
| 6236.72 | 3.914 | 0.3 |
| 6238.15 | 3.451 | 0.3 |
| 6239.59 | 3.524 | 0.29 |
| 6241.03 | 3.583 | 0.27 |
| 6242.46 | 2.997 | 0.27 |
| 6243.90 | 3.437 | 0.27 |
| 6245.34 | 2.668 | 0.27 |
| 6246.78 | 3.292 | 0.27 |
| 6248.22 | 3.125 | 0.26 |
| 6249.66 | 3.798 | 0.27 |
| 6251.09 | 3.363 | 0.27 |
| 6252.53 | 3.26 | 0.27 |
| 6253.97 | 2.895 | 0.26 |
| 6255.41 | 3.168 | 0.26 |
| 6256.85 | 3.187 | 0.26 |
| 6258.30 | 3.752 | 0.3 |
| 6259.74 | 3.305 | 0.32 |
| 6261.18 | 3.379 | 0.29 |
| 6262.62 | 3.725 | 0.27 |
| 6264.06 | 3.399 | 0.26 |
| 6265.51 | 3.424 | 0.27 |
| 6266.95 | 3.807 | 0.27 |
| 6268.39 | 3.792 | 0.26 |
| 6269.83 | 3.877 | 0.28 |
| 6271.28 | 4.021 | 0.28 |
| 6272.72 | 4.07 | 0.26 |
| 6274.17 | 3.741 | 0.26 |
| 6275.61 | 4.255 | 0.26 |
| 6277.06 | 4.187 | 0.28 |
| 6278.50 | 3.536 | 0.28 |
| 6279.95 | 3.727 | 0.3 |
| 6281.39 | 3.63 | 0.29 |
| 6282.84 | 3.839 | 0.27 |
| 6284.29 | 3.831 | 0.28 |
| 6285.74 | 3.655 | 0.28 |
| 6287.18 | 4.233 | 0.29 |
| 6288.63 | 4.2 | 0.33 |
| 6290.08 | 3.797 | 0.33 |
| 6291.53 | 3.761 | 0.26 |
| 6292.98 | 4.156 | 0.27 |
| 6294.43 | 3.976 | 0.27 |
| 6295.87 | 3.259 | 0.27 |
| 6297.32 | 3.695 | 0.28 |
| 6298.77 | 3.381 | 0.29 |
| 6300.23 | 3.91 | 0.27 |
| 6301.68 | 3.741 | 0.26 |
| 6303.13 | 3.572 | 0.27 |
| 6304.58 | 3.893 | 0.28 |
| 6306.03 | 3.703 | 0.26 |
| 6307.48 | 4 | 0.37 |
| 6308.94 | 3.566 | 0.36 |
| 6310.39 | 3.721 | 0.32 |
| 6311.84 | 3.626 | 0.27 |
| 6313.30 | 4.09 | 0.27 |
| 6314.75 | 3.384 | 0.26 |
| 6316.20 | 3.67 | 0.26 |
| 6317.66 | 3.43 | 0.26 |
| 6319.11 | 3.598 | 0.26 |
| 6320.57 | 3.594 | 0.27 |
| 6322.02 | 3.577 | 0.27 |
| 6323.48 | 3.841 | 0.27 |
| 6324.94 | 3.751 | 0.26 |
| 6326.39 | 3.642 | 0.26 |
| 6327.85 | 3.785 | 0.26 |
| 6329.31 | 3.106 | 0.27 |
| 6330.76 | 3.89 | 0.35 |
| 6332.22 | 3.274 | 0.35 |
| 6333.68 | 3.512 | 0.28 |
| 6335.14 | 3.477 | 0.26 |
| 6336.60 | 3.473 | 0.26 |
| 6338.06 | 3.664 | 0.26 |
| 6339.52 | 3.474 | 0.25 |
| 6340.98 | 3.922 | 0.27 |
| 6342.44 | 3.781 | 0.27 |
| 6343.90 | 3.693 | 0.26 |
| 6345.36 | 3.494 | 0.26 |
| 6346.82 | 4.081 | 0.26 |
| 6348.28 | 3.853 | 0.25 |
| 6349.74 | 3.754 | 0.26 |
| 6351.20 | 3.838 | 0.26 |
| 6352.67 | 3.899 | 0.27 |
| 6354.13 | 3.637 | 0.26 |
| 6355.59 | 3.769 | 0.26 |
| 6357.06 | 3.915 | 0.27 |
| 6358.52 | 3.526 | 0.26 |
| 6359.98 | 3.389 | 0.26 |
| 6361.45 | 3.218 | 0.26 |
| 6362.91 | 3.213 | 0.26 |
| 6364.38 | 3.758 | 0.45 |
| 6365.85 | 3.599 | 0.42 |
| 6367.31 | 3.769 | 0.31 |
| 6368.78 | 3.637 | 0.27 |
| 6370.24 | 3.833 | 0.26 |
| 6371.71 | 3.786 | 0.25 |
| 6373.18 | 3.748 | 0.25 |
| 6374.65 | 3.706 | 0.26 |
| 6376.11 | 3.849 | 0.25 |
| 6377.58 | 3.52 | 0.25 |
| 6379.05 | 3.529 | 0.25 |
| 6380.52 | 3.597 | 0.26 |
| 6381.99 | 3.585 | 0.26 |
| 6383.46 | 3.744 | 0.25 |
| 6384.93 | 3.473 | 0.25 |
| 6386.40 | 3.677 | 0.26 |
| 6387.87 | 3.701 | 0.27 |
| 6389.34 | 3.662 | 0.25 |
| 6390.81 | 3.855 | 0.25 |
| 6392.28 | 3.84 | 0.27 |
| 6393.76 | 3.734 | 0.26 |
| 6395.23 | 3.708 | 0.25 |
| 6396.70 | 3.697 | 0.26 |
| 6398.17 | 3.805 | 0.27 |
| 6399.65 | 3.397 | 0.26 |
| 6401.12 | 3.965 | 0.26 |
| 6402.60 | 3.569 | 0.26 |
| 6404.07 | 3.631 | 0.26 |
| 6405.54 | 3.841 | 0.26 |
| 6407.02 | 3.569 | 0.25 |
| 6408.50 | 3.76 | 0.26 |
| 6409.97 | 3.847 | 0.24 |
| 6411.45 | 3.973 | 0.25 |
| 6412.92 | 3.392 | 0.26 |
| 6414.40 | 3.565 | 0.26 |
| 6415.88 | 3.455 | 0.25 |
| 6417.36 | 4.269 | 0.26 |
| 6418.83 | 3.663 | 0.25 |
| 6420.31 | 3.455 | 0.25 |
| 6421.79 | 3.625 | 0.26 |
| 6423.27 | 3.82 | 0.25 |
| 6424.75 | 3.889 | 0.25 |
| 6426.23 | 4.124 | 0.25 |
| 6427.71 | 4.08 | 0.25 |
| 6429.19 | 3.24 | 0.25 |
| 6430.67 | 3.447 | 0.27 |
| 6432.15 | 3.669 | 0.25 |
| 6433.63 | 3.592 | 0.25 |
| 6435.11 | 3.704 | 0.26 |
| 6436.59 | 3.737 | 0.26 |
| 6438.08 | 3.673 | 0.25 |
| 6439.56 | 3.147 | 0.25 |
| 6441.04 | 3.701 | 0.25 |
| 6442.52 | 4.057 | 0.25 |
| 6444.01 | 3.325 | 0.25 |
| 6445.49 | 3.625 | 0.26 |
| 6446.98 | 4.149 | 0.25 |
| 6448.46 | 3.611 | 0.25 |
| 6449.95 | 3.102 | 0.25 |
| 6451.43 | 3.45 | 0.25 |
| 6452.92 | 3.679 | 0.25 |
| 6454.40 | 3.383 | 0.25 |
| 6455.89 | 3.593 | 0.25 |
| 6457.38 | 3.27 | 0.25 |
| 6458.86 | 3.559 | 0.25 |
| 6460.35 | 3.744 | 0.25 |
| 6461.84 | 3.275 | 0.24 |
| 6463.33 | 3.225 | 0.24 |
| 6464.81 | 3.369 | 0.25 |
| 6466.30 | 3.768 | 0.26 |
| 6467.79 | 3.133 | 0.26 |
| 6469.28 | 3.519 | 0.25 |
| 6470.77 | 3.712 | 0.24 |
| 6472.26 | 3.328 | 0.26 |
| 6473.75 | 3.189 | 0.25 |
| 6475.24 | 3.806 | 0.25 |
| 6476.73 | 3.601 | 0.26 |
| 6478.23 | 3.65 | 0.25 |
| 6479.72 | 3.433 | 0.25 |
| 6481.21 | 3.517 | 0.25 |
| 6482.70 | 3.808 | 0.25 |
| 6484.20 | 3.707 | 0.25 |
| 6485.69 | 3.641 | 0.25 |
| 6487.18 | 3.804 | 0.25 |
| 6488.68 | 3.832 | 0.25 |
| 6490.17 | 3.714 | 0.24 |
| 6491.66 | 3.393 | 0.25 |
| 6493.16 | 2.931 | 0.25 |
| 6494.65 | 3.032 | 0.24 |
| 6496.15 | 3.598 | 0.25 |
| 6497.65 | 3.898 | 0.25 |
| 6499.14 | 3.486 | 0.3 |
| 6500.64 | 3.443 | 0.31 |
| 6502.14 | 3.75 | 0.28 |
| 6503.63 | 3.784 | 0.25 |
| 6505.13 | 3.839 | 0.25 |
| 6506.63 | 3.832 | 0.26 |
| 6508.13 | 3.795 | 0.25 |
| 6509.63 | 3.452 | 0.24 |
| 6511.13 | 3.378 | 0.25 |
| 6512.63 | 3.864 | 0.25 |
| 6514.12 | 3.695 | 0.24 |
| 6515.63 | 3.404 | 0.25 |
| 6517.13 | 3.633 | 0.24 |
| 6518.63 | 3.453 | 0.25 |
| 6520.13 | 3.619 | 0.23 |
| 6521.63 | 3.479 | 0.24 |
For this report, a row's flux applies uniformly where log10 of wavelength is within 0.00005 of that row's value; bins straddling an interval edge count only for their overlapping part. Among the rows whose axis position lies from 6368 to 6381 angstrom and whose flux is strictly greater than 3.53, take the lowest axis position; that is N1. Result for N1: 6368.78 angstrom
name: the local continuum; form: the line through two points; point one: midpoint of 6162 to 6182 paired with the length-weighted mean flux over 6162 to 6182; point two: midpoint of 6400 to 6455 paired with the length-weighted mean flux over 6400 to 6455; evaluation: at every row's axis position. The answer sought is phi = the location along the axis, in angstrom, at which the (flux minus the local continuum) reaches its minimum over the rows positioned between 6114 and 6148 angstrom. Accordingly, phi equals 6121.48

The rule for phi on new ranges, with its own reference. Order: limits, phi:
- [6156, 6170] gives 6161.07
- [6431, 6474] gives 6449.95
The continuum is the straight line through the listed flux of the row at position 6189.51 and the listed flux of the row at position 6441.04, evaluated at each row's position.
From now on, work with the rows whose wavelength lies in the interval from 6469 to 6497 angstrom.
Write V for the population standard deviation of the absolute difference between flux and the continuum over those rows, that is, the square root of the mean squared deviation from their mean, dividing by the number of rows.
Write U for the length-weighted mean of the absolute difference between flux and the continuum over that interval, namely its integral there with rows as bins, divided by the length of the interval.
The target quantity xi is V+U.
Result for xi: 0.46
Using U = 0.23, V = 0.228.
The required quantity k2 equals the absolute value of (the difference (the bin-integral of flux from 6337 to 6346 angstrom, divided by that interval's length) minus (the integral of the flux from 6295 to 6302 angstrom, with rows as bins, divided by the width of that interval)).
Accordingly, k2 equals 0.07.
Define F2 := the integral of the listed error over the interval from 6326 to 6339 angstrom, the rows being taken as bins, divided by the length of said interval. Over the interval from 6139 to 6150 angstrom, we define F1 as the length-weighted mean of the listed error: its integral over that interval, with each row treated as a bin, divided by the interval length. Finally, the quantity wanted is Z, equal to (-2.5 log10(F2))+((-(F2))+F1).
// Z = 1.36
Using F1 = 0.273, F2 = 0.283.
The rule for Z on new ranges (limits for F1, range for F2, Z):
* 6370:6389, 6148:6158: 1.41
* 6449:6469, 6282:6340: 1.34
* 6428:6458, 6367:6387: 1.46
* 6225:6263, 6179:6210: 1.40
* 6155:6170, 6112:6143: 1.36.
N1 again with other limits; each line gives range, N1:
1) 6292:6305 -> 6292.98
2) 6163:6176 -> 6166.75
